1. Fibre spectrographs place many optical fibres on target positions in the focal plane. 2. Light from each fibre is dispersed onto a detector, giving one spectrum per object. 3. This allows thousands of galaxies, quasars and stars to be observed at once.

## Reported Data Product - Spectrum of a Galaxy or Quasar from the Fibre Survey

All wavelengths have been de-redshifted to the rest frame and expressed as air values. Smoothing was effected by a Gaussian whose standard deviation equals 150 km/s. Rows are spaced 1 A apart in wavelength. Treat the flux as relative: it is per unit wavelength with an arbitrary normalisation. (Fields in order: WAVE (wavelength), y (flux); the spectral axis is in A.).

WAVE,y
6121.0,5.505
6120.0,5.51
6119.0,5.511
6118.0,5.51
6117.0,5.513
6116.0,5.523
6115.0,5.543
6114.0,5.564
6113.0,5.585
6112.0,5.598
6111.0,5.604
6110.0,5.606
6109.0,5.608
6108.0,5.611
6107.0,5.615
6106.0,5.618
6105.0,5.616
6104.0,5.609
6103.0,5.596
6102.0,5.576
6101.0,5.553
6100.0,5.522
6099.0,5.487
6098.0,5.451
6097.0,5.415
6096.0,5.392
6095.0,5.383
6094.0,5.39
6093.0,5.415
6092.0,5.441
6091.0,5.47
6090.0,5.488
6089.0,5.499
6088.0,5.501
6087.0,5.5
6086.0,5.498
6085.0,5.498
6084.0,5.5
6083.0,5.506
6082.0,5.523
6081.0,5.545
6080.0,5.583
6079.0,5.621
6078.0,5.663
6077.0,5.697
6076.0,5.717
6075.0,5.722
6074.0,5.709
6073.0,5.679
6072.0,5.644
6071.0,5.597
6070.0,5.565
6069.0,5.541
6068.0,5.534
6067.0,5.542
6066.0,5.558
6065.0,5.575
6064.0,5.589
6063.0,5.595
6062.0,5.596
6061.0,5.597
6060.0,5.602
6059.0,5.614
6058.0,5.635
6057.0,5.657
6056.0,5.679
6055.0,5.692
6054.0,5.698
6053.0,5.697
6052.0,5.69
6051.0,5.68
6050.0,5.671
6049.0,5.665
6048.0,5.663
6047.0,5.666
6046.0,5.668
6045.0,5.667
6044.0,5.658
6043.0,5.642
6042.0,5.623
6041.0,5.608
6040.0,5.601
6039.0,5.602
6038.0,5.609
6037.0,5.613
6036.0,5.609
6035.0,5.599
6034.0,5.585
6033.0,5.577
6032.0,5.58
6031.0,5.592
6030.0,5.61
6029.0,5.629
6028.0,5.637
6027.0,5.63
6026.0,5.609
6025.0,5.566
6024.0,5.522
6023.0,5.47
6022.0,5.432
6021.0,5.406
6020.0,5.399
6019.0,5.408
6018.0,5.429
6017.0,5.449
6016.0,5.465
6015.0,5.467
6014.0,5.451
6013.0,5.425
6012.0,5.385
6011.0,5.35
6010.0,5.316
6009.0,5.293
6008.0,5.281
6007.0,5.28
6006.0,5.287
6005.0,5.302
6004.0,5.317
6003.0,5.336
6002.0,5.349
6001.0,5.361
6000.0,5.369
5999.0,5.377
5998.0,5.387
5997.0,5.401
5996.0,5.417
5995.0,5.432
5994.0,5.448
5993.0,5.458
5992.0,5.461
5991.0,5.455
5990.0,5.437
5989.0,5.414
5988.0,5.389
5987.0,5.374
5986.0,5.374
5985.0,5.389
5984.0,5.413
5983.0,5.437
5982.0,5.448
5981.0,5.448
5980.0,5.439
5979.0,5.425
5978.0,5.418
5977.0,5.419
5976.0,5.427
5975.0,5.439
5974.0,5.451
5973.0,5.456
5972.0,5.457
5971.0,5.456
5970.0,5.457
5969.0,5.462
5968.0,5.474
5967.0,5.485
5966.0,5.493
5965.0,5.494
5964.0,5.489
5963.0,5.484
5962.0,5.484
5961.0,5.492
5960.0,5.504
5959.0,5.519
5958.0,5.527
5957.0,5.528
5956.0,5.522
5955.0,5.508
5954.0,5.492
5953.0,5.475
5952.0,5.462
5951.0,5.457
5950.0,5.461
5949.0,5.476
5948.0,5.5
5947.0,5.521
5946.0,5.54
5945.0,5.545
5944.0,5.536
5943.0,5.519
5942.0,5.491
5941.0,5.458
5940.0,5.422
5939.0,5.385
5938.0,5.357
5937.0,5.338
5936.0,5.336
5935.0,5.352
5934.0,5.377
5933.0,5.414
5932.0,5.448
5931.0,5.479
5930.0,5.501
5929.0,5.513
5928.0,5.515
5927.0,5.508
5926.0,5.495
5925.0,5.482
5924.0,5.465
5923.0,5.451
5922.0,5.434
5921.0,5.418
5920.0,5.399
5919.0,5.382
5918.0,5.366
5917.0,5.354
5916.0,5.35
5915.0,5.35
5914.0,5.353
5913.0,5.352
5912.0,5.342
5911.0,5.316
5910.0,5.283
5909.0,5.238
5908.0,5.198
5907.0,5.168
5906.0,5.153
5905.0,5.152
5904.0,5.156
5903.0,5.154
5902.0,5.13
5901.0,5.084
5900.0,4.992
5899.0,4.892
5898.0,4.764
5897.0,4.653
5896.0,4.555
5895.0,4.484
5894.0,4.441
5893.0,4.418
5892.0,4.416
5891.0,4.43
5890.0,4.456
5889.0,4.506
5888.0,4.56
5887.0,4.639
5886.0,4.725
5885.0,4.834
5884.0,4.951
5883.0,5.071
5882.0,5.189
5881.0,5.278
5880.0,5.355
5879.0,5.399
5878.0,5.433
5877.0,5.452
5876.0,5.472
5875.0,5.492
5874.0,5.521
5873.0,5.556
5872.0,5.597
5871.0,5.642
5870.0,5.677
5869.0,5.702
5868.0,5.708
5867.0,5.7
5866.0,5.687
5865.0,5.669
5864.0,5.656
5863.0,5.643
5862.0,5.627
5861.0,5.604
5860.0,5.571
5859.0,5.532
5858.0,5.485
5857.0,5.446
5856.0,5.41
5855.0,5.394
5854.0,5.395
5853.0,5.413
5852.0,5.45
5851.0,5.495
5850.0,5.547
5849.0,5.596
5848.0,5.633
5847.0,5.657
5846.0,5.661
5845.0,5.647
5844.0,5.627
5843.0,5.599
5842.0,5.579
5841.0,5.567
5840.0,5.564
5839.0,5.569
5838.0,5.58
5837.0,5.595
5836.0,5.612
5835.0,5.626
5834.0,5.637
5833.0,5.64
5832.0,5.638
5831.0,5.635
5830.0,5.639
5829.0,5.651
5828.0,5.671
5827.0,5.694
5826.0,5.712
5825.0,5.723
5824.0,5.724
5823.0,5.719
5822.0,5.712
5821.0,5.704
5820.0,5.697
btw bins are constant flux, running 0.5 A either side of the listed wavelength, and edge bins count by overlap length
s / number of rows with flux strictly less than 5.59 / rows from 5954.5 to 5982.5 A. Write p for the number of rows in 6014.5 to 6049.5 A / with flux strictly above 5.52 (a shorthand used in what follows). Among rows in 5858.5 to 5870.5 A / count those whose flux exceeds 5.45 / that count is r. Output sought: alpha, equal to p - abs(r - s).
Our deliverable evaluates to 10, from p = 26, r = 12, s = 28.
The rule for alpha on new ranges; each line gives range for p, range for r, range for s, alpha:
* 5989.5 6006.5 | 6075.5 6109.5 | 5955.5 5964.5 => -19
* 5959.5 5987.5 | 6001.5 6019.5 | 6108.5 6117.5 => -2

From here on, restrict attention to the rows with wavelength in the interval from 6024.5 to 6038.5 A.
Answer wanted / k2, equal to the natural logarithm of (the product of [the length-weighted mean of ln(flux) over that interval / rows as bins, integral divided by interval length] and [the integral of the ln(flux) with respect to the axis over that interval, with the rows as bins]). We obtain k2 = 3.728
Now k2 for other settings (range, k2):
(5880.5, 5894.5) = 3.512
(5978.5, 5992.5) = 3.689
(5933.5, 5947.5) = 3.693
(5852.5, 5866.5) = 3.714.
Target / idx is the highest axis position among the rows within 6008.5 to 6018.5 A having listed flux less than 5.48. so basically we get 6018.0 A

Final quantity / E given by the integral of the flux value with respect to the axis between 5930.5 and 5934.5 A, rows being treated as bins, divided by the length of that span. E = 5.43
